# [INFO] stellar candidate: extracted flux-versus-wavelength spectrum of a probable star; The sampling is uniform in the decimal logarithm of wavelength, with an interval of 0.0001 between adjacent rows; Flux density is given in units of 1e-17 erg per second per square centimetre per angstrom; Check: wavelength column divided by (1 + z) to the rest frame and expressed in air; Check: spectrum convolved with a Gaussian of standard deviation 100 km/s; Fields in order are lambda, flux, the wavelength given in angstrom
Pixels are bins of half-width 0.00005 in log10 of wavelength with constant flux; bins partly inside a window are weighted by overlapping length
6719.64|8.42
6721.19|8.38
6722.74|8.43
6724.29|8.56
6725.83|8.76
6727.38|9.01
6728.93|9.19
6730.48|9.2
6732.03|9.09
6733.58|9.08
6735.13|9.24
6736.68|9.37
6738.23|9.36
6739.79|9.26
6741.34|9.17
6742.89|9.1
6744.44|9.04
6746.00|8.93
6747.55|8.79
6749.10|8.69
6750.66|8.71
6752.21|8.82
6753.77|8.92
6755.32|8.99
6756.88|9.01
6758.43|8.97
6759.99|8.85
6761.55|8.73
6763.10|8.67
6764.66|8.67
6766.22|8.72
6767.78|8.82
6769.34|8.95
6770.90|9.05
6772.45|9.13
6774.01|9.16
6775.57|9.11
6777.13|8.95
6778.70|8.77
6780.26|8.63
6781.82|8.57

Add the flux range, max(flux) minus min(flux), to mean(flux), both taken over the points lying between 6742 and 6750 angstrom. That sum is 9.32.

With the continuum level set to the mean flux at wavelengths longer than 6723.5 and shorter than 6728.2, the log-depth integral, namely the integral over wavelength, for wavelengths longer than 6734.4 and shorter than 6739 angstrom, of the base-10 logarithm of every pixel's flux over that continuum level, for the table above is 0.12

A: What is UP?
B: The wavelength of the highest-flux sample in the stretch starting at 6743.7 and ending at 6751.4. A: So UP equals 6744.44 angstrom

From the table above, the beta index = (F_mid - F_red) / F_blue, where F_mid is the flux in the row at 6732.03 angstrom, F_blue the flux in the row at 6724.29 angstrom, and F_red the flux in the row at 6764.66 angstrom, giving 0.049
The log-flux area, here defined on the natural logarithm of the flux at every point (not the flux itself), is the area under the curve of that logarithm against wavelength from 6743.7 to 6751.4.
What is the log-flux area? 17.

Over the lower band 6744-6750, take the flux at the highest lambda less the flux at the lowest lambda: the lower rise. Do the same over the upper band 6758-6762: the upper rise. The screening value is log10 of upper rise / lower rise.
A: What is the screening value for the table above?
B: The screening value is -0.16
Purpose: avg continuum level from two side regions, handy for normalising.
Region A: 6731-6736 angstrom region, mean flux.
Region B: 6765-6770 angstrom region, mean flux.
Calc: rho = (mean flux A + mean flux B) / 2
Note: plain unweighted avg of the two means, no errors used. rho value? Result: 8.98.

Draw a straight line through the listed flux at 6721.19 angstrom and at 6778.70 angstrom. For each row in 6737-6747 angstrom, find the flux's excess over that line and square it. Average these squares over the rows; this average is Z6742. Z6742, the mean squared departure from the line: 0.4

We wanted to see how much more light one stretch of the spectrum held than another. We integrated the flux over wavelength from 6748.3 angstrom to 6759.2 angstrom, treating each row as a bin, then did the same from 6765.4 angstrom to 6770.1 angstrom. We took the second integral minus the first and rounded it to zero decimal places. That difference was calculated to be -55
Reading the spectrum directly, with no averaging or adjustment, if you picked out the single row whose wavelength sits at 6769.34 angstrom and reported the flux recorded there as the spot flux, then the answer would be 8.95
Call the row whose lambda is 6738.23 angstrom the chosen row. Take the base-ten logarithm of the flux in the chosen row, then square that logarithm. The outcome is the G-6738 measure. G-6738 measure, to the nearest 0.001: 0.943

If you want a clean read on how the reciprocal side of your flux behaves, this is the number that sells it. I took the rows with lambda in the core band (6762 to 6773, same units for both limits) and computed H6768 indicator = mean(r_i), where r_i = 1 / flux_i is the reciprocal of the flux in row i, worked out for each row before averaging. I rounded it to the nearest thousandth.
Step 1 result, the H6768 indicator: 0.113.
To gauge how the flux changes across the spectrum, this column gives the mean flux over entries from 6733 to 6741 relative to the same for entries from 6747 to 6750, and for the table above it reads 1.06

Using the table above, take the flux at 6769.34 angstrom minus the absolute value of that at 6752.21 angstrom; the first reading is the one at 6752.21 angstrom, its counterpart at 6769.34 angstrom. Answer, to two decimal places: 0.13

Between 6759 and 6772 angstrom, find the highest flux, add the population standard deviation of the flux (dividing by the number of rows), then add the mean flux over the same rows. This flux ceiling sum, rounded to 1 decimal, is 18.0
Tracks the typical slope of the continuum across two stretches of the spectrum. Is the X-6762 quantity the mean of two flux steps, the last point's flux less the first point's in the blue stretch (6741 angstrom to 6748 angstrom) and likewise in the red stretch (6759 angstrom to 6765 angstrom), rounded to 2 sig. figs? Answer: -0.28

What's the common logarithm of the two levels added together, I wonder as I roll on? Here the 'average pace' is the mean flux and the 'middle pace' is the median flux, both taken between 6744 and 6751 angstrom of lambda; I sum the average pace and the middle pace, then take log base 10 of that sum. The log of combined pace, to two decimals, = 1.25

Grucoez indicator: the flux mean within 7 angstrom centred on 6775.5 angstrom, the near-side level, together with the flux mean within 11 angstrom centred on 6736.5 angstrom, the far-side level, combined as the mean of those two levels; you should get 9.12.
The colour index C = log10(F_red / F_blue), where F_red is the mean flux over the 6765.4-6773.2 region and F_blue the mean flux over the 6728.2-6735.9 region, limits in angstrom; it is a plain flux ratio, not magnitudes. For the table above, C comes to -0.011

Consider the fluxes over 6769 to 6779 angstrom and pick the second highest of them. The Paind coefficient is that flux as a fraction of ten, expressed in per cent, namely 91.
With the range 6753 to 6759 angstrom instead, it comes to 90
